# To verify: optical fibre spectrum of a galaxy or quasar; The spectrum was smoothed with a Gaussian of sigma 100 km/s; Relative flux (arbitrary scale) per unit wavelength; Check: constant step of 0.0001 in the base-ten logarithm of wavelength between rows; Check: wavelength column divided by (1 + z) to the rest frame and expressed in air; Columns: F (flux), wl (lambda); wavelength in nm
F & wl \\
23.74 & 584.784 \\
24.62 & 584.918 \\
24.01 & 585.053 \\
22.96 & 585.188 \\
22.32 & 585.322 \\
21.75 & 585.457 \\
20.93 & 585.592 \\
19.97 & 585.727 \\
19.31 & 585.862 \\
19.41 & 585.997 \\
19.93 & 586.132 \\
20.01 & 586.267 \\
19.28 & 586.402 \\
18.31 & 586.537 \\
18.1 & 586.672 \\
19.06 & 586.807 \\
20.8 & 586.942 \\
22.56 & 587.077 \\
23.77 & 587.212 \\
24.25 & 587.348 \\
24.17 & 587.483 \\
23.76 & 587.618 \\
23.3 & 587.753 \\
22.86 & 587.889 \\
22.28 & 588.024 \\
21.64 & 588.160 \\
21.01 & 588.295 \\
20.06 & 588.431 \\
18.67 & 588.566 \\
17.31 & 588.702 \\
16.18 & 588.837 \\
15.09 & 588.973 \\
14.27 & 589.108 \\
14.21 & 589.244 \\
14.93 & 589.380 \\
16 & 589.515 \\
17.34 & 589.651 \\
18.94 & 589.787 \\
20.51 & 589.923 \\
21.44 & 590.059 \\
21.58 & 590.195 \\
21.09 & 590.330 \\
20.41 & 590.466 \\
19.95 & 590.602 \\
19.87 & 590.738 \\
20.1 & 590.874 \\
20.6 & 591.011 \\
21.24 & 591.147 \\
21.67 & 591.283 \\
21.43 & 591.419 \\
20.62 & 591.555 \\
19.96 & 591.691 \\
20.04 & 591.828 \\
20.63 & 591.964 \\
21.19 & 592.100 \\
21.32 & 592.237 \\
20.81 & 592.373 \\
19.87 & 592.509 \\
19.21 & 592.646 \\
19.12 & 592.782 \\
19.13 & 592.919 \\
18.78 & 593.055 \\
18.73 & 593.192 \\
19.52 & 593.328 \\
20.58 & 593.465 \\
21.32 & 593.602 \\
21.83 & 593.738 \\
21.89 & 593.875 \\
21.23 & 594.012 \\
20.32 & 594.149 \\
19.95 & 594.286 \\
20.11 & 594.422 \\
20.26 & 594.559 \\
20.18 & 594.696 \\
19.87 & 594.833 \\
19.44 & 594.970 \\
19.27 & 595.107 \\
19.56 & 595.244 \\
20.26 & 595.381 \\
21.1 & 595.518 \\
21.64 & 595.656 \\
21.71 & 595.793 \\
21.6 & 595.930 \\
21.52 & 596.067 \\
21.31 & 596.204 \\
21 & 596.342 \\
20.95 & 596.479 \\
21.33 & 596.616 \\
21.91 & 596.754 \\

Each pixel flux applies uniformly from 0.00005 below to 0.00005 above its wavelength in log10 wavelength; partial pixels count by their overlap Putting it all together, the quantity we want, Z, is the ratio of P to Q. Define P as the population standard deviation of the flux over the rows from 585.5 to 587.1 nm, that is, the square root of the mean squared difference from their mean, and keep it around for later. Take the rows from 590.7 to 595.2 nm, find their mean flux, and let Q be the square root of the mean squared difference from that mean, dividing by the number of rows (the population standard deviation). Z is 1.3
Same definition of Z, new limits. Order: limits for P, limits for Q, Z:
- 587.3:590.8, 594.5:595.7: 4.2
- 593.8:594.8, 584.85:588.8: 0.3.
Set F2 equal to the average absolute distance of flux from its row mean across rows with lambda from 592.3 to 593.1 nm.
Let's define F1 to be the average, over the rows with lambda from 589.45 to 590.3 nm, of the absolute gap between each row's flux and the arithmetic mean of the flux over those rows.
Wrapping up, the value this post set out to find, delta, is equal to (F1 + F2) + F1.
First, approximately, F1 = 1.9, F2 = 0.6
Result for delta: 4.3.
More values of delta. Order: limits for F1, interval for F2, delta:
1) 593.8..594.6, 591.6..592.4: 1.7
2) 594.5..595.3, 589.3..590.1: 2.8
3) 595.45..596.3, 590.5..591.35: 1.0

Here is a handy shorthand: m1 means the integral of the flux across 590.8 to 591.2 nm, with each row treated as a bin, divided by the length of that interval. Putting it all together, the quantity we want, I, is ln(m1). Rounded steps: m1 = 20.6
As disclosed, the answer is 3.02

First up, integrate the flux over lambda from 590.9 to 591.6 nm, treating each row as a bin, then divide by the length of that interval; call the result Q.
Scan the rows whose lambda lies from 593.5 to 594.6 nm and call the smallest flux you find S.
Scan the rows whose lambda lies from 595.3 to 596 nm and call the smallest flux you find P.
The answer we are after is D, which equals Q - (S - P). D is 21.4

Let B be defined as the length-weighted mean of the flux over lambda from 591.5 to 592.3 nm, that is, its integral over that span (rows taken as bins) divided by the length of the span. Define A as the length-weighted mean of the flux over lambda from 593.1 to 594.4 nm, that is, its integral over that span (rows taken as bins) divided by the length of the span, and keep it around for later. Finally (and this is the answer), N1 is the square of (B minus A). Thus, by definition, 0.0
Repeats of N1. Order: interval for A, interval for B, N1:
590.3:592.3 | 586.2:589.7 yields 1.1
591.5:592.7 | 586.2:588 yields 1.4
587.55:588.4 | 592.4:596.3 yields 4.1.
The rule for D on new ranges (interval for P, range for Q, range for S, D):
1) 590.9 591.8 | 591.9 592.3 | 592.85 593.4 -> 22.3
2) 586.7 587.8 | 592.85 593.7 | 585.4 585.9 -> 19.5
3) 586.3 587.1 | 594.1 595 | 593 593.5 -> 19.4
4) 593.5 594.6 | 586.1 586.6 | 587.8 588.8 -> 22.0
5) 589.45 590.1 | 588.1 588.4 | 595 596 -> 17.9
